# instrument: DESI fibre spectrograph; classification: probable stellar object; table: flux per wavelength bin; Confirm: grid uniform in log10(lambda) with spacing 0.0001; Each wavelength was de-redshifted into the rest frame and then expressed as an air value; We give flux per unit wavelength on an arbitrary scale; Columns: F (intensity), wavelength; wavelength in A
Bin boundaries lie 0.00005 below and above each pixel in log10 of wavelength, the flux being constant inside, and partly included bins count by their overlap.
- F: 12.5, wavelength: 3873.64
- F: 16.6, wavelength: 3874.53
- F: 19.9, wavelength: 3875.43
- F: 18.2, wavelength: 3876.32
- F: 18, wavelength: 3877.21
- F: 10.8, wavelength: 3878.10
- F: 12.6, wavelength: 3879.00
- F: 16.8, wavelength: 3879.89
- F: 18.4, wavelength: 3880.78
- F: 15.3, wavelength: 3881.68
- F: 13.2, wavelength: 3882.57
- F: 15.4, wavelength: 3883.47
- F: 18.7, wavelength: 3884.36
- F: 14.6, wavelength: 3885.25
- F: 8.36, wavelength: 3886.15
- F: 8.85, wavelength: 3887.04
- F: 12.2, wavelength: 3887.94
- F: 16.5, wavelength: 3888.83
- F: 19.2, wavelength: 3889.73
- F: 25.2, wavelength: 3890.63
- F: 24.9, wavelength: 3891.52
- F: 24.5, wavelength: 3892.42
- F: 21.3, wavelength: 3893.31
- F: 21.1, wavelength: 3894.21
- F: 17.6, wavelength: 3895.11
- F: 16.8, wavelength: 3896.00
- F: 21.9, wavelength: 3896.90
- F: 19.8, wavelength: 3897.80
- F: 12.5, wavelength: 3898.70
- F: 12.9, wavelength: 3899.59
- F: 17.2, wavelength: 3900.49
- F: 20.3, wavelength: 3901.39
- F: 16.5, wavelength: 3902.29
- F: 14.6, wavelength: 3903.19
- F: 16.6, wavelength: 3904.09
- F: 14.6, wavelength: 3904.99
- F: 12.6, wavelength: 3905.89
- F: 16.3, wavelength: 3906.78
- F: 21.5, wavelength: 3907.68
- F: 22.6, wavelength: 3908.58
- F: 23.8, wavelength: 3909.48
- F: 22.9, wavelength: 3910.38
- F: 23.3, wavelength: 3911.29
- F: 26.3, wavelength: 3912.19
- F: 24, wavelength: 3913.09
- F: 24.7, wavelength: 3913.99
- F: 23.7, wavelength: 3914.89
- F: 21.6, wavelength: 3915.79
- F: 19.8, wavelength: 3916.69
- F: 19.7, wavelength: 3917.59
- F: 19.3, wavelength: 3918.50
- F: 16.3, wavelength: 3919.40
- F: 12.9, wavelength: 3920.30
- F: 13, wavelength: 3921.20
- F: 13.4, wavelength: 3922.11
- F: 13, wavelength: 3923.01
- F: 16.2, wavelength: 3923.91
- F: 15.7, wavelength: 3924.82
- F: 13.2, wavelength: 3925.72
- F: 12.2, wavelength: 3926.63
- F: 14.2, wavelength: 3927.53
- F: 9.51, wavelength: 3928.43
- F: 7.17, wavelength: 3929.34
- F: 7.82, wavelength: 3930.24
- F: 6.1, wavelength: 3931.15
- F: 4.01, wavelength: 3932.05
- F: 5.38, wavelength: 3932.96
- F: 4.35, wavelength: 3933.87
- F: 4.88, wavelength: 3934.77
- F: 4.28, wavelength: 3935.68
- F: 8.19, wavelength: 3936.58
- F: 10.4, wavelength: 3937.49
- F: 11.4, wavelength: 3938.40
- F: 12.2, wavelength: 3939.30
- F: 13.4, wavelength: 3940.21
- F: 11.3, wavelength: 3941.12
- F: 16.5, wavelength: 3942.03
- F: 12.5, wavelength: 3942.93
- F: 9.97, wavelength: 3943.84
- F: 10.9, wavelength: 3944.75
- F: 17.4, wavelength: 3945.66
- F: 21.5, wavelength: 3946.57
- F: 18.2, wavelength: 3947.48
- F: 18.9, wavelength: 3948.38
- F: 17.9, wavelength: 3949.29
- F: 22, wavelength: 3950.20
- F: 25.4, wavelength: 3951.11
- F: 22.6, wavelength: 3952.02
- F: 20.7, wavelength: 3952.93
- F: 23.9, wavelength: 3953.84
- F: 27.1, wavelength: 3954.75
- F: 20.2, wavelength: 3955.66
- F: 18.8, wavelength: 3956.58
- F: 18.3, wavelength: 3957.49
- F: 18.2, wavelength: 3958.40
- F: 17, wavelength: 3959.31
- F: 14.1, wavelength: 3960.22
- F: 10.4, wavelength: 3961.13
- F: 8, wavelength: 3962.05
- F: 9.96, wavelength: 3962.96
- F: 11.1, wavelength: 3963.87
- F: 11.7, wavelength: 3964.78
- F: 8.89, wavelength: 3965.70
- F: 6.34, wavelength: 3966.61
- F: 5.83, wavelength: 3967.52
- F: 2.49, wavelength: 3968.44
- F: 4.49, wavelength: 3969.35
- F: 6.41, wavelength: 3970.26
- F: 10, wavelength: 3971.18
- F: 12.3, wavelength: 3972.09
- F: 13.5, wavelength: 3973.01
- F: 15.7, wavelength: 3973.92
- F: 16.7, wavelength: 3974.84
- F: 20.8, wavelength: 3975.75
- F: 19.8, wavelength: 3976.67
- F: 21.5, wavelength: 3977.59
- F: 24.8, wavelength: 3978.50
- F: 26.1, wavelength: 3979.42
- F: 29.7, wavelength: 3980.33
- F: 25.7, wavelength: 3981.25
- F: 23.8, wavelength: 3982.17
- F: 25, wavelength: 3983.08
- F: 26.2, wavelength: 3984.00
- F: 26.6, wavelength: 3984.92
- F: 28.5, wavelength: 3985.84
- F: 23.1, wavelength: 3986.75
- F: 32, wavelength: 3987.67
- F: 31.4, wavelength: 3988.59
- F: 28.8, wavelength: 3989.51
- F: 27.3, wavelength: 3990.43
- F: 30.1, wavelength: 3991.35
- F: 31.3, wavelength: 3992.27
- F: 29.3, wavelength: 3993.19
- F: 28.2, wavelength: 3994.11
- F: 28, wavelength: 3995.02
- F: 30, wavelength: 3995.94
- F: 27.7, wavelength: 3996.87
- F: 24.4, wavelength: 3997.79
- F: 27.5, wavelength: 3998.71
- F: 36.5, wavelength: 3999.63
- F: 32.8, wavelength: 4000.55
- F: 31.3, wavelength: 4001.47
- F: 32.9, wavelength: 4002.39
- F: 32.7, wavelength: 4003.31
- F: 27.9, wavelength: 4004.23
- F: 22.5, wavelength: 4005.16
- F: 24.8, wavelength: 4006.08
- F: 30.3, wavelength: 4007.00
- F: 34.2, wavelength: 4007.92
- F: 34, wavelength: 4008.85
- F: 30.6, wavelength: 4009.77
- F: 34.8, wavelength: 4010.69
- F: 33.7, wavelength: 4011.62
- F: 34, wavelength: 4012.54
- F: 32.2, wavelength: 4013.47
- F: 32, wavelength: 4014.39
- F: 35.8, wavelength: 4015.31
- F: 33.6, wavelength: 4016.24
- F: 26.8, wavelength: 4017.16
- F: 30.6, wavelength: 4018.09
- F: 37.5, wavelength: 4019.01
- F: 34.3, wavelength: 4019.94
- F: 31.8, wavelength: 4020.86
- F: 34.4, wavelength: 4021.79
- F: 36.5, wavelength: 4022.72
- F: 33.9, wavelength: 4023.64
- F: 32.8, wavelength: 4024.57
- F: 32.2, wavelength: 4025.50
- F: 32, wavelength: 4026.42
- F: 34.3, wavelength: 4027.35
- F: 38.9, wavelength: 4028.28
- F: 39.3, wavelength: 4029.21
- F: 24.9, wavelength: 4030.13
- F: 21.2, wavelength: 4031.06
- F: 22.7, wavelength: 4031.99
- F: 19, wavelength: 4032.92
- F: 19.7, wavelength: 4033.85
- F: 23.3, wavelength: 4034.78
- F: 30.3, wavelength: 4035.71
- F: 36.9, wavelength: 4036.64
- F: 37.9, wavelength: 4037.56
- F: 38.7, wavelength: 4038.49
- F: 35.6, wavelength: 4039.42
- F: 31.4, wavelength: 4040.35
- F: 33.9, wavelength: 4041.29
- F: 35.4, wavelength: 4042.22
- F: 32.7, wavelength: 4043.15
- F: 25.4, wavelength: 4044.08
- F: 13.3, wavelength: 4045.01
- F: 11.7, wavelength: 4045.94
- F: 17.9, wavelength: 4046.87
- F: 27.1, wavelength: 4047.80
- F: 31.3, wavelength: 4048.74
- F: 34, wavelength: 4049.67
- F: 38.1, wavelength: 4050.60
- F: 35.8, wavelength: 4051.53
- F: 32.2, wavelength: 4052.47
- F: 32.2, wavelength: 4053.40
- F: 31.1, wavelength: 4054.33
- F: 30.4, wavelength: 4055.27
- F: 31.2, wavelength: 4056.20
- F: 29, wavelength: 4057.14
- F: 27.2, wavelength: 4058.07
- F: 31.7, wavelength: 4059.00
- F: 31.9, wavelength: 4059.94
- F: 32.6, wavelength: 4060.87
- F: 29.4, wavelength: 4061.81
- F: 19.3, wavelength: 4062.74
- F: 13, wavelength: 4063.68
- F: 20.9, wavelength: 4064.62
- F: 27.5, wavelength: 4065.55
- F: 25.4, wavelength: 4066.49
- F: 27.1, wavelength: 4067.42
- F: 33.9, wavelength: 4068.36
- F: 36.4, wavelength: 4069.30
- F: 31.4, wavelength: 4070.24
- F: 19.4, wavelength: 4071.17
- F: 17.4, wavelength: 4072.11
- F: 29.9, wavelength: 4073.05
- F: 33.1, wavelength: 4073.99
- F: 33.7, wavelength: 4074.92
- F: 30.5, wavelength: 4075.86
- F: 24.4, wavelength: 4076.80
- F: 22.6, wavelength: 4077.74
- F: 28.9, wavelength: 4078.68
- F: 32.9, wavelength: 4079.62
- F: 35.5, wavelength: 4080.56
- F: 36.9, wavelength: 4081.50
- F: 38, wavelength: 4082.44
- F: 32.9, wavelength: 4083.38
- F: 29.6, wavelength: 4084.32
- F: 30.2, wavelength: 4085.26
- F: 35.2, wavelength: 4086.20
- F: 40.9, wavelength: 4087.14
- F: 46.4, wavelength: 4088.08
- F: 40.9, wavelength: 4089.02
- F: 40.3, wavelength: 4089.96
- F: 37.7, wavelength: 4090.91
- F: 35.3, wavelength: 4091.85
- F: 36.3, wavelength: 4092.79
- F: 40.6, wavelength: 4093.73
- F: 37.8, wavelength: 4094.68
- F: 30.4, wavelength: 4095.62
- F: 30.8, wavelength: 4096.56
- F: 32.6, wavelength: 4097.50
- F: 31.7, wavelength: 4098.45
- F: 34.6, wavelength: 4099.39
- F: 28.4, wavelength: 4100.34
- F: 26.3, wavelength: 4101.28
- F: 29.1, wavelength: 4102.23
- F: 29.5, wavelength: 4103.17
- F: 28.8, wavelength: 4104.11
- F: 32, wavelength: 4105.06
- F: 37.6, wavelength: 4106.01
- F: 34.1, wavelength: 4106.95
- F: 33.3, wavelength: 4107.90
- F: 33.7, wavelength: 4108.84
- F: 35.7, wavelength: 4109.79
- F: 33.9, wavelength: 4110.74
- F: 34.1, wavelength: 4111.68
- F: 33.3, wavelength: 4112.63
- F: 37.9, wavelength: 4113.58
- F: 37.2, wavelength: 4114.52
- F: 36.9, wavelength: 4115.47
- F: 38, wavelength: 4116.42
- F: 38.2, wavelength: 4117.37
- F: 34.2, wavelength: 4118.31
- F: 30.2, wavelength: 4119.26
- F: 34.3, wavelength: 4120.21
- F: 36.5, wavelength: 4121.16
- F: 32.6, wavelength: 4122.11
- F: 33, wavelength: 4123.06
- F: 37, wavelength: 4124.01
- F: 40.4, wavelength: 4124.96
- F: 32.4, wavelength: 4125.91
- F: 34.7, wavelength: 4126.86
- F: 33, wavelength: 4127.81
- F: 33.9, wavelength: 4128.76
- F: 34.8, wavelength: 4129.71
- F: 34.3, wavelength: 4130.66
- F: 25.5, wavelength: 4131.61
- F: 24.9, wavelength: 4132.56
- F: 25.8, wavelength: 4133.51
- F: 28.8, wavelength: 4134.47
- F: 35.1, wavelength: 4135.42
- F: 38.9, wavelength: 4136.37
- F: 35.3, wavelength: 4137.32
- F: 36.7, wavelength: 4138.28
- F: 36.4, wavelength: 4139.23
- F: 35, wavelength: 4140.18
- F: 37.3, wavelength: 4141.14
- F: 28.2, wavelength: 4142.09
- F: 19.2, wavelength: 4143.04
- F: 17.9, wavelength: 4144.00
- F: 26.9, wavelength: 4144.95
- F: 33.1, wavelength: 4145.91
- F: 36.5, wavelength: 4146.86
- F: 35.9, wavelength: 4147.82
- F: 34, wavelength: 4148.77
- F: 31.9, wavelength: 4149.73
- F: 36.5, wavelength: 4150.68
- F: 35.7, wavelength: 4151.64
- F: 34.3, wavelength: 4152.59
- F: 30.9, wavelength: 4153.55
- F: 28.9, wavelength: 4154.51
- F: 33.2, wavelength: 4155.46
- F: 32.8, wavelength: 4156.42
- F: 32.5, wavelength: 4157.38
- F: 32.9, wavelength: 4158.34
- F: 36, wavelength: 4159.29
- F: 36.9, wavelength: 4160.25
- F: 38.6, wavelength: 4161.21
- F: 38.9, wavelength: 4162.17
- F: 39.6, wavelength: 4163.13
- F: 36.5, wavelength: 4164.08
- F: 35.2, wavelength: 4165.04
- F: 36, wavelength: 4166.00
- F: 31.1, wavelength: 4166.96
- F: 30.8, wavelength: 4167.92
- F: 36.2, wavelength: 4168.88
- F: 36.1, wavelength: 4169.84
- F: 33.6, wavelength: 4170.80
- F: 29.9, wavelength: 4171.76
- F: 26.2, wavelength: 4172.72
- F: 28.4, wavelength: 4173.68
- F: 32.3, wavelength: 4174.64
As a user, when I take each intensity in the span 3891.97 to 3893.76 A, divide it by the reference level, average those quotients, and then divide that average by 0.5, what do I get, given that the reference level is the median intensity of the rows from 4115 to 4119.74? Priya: 1.2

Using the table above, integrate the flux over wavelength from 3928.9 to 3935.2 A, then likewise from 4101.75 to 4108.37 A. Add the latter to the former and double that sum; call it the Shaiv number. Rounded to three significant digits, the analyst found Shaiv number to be 496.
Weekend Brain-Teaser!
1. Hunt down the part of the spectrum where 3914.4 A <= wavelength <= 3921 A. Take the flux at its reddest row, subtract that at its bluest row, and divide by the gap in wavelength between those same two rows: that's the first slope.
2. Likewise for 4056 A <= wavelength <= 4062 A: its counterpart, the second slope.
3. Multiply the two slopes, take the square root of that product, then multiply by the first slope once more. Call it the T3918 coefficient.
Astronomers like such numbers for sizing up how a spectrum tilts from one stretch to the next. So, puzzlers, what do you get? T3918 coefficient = -1.6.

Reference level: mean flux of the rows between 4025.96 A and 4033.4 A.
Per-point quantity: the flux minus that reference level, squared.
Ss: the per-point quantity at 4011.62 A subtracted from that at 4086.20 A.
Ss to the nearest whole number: 16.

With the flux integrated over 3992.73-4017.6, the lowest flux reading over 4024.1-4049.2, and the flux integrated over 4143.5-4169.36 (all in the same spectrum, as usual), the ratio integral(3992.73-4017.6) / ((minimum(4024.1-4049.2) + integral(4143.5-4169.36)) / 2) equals 1.73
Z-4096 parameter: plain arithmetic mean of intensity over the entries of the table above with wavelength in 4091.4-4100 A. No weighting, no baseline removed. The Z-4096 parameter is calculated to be 34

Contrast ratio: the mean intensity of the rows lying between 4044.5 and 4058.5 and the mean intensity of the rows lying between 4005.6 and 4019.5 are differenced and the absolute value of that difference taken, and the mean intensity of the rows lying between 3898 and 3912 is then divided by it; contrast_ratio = 4.3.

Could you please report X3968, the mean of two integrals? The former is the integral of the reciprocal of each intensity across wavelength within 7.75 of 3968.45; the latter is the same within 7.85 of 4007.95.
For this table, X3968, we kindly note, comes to 1.2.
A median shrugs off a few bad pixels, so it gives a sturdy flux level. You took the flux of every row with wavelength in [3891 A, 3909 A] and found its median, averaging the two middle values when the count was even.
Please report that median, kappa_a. 17.4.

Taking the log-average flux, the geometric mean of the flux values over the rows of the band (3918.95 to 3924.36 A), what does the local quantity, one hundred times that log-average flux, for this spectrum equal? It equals 1406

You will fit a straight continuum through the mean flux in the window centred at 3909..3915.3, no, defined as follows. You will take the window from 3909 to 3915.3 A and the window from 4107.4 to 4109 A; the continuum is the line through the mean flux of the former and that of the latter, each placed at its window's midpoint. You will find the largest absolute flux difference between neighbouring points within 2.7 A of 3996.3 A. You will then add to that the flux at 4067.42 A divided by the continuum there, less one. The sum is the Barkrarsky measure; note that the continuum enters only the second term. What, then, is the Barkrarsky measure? 3.2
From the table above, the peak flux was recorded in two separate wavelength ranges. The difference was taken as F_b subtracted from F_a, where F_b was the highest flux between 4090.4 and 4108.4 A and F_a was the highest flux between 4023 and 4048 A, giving -1.3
